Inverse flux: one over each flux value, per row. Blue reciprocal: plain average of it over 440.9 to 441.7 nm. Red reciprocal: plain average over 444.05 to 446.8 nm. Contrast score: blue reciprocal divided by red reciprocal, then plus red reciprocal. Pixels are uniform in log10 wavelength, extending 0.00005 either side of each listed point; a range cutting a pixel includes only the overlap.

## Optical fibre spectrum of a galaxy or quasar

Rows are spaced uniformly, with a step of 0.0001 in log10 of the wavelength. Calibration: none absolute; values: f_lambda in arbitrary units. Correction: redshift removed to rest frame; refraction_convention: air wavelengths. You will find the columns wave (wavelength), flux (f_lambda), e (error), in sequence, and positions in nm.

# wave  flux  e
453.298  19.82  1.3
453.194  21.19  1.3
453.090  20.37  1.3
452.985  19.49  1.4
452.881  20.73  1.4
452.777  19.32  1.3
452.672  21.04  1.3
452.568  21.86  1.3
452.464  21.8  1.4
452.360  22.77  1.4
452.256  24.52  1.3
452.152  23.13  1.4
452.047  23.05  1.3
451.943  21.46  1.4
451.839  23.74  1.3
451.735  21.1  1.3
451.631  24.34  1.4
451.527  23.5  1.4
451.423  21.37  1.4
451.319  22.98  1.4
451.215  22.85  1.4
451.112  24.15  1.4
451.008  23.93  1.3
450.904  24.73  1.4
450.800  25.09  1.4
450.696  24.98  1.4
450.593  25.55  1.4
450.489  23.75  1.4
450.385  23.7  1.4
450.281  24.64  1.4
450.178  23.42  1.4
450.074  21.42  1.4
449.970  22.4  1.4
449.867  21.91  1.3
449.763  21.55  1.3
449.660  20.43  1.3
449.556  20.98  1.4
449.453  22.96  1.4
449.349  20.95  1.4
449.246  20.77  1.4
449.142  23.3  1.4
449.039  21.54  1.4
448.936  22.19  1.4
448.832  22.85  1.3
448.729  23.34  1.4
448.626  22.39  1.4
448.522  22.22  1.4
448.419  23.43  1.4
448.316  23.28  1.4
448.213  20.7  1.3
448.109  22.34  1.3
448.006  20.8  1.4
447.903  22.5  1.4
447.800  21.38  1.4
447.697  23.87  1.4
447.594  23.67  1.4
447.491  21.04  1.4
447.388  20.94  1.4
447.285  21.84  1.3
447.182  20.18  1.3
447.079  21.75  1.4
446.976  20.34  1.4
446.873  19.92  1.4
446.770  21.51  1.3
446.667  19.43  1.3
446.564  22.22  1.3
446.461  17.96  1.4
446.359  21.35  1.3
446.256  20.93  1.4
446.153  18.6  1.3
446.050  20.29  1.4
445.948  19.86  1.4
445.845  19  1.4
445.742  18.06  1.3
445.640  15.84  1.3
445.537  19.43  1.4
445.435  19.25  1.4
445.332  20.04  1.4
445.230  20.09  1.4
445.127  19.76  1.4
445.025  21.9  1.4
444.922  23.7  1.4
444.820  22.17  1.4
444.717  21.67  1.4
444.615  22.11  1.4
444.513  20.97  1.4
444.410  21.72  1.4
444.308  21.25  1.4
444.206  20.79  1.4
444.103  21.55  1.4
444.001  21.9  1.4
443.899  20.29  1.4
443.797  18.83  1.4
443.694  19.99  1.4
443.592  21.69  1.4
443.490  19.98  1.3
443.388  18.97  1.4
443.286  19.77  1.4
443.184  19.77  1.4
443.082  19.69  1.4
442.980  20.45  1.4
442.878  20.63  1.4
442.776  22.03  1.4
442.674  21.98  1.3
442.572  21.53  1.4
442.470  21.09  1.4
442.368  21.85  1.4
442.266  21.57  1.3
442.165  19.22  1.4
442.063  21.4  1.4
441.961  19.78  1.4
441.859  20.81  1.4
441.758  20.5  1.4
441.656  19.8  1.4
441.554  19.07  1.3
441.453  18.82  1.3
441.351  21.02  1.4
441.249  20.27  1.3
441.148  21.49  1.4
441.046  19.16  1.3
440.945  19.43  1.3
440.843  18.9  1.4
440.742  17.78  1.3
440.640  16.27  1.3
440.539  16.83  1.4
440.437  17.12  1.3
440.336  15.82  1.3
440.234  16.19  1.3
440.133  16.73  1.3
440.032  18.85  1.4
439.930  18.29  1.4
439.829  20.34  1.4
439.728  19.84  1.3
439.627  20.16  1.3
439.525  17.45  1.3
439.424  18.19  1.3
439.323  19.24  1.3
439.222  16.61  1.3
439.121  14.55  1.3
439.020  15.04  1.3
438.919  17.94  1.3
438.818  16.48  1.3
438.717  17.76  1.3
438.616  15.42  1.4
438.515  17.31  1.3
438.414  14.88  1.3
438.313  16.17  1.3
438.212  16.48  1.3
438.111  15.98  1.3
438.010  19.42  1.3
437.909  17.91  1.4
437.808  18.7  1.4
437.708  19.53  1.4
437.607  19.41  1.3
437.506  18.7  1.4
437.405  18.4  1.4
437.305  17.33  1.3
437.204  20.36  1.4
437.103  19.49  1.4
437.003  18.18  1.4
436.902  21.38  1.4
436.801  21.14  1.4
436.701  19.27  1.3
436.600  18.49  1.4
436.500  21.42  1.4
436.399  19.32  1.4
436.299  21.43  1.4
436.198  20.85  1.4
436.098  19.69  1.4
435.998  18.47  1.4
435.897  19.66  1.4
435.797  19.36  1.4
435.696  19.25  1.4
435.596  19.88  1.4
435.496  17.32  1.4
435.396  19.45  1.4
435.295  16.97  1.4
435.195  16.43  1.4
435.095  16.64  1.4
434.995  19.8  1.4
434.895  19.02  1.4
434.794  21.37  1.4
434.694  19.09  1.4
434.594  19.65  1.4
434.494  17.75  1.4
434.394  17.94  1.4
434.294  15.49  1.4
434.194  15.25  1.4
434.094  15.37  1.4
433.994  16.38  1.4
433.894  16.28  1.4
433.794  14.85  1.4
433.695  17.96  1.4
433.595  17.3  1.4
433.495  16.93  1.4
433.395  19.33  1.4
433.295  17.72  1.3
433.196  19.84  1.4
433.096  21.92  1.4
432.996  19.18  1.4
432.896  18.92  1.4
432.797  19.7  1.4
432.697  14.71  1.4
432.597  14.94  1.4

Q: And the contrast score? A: 1.07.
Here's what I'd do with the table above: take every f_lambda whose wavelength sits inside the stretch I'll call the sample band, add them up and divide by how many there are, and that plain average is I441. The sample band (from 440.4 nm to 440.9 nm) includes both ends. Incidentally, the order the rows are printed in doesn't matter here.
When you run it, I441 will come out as 17.4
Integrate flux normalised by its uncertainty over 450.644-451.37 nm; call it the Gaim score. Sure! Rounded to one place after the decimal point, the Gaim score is 12.7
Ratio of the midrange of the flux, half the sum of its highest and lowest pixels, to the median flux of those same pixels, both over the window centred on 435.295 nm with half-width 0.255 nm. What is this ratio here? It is 1.057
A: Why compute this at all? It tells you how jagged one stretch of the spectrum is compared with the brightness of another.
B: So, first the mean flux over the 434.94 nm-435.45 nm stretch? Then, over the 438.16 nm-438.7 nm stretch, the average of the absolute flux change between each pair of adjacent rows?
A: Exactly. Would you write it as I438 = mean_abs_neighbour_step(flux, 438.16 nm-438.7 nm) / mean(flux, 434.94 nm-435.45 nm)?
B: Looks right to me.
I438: 0.083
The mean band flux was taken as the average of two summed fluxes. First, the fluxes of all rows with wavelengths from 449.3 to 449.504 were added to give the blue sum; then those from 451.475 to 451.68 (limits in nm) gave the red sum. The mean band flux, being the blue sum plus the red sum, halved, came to 46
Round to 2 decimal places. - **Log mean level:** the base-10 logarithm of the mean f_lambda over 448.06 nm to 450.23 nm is 1.34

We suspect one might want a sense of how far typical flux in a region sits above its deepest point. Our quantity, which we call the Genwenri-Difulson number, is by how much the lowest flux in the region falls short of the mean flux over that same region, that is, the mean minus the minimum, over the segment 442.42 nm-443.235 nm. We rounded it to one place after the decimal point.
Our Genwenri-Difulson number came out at 1.2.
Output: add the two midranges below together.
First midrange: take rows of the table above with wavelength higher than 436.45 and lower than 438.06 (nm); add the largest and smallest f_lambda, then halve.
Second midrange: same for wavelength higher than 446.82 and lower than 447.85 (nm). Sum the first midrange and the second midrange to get 41.3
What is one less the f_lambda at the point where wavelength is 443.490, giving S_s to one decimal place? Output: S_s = -19.0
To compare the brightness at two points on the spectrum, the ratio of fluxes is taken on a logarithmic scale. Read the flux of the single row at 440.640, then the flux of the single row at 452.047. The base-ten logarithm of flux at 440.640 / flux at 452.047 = -0.15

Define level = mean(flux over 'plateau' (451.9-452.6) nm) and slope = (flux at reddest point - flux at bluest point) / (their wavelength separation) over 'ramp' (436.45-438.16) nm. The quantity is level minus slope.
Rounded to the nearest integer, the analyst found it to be 26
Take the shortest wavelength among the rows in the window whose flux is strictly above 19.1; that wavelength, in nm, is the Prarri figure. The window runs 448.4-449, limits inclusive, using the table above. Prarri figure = 448.419 nm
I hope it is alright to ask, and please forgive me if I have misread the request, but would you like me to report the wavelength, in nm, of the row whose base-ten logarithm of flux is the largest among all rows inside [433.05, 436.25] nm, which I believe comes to 433.096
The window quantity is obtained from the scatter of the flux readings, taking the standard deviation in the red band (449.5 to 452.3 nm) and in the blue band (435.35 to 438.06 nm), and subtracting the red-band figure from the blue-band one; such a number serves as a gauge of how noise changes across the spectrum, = -0.28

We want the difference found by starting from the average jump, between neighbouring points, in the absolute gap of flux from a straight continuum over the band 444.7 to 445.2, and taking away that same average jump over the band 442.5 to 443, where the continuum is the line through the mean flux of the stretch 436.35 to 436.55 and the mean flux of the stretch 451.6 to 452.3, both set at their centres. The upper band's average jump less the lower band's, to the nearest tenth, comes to 1.2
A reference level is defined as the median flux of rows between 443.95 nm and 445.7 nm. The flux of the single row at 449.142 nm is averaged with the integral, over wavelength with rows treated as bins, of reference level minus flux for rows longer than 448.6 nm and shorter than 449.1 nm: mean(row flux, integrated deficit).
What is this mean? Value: 11.34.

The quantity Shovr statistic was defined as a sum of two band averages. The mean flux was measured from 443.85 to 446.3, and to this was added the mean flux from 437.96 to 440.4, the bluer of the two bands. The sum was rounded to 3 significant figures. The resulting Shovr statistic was 37.8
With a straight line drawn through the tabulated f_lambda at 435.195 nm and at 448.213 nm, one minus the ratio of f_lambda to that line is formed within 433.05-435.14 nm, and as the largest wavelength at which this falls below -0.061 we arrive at 434.995 nm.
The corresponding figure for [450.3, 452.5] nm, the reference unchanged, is 452.256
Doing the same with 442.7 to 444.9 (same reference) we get 444.820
